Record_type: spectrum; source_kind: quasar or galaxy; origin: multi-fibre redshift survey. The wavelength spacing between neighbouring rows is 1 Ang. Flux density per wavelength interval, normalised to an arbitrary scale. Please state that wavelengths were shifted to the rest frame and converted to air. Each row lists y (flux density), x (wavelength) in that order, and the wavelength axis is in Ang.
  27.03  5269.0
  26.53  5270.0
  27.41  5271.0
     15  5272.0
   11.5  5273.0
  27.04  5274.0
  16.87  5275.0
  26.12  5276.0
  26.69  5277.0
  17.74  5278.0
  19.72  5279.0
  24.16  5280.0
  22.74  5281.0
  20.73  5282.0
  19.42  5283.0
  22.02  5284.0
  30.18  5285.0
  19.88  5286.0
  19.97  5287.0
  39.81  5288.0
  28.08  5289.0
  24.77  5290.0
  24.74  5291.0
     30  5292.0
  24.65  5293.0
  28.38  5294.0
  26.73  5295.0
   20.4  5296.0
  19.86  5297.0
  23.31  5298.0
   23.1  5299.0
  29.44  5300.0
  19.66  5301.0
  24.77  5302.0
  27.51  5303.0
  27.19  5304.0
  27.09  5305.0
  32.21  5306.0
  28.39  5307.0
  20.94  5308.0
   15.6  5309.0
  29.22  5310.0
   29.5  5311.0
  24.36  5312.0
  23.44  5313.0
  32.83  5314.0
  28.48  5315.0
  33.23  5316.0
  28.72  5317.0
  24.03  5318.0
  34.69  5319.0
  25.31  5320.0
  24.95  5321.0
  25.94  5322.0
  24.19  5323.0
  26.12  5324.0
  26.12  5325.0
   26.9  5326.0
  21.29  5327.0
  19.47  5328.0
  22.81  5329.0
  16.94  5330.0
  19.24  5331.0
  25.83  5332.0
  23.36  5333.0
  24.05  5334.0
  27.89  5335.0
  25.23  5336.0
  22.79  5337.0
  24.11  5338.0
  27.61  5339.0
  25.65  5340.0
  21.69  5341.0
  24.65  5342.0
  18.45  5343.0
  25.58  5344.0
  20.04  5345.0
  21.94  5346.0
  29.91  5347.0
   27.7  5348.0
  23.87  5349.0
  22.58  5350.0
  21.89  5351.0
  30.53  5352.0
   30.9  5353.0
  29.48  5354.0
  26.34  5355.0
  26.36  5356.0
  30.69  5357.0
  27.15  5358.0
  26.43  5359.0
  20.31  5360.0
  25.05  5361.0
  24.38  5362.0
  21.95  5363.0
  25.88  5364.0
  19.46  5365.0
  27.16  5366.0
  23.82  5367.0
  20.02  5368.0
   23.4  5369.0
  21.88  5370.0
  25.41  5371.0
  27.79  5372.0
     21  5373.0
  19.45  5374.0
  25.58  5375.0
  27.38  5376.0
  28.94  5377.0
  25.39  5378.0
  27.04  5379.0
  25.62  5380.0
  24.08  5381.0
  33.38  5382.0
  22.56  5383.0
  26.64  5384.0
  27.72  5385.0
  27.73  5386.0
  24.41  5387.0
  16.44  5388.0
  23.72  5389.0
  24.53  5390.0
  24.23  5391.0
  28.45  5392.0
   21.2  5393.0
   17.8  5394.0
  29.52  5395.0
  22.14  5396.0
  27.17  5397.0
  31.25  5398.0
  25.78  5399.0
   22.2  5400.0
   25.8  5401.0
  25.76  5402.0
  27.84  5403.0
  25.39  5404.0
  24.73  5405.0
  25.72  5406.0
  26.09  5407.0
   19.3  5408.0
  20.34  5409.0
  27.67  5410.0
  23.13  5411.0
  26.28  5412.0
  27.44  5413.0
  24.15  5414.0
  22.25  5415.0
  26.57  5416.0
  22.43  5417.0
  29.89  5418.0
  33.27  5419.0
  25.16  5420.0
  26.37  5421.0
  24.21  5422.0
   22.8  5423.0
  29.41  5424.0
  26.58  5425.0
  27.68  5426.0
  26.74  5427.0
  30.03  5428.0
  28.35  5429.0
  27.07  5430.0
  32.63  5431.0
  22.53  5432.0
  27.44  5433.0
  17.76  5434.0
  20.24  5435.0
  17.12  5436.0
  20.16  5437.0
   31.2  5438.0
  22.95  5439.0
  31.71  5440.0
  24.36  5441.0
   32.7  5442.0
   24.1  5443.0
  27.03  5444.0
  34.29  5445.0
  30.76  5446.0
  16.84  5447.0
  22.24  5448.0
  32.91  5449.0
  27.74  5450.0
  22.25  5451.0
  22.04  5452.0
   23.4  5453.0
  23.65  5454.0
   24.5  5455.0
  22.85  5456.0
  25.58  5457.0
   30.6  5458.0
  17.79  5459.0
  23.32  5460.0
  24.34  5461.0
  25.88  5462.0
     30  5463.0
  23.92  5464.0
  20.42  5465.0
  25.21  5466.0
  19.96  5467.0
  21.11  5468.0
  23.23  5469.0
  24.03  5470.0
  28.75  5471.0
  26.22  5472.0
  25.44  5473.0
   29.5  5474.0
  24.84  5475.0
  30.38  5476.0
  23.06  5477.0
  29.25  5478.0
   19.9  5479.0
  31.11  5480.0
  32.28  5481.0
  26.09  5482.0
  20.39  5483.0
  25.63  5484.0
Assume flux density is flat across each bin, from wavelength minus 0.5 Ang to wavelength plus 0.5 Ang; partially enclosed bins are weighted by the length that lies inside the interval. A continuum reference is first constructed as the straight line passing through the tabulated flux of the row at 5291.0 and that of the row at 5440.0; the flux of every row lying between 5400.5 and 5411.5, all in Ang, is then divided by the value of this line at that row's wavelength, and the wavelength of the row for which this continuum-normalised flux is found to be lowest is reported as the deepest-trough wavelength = 5408.0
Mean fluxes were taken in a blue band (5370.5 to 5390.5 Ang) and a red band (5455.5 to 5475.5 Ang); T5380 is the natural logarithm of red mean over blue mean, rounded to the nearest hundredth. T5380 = -0.02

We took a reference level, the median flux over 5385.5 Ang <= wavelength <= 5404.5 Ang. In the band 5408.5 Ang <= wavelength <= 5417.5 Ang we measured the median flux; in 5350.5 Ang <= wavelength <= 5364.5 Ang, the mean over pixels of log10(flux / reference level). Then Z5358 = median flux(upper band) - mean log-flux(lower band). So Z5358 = 24.1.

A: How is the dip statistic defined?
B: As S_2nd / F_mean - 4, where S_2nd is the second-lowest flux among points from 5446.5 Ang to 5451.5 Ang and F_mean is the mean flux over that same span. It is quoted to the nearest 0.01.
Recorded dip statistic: -3.09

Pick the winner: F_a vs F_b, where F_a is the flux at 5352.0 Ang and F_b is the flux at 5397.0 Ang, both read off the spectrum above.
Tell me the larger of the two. 30.5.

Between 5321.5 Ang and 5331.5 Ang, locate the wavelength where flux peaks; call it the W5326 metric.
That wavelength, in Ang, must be 5326.0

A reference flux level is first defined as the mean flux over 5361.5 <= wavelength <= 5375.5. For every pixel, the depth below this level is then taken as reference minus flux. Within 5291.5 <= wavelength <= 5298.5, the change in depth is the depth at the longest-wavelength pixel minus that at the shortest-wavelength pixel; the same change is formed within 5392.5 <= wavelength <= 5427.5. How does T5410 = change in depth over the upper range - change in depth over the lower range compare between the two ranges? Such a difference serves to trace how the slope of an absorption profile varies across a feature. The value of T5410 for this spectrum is -12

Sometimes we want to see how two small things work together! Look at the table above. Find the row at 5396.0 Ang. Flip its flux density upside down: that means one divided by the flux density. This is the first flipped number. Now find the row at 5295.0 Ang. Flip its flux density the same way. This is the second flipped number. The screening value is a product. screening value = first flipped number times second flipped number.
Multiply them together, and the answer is 0.0017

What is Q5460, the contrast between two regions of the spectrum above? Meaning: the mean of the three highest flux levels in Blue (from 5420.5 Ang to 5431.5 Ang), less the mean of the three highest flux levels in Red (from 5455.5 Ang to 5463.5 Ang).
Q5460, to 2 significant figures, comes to 1.9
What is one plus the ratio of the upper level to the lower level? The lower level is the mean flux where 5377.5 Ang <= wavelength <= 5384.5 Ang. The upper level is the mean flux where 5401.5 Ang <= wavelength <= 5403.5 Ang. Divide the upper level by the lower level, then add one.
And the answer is 2.02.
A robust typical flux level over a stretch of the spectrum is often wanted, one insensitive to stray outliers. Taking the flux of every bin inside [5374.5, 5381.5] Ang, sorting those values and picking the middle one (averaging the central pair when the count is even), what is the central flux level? 25.6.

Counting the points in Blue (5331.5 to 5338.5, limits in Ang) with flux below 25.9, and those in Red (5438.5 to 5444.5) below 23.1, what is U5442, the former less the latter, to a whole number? 5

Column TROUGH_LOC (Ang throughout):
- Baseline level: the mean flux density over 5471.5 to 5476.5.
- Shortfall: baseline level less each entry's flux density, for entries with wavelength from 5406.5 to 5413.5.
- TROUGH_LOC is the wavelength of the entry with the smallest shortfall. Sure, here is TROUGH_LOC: 5410.0 Ang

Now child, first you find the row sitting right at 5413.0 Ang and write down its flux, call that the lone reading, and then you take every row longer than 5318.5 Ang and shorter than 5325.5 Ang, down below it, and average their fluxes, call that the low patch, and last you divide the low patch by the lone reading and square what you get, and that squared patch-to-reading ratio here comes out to 1.0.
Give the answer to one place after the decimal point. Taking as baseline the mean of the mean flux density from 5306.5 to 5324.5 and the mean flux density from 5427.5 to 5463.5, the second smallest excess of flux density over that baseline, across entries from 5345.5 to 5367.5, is -5.8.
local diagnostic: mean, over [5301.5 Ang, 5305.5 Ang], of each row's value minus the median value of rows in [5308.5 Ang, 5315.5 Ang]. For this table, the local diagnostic -1.8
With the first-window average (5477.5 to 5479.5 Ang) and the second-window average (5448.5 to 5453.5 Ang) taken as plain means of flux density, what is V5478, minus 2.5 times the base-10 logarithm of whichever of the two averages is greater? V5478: -3.52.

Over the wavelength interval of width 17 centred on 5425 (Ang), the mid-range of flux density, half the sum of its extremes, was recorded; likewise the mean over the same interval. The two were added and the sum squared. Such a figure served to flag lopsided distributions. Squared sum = 3032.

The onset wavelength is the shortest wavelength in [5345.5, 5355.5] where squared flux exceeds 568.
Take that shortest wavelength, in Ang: 5347.0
